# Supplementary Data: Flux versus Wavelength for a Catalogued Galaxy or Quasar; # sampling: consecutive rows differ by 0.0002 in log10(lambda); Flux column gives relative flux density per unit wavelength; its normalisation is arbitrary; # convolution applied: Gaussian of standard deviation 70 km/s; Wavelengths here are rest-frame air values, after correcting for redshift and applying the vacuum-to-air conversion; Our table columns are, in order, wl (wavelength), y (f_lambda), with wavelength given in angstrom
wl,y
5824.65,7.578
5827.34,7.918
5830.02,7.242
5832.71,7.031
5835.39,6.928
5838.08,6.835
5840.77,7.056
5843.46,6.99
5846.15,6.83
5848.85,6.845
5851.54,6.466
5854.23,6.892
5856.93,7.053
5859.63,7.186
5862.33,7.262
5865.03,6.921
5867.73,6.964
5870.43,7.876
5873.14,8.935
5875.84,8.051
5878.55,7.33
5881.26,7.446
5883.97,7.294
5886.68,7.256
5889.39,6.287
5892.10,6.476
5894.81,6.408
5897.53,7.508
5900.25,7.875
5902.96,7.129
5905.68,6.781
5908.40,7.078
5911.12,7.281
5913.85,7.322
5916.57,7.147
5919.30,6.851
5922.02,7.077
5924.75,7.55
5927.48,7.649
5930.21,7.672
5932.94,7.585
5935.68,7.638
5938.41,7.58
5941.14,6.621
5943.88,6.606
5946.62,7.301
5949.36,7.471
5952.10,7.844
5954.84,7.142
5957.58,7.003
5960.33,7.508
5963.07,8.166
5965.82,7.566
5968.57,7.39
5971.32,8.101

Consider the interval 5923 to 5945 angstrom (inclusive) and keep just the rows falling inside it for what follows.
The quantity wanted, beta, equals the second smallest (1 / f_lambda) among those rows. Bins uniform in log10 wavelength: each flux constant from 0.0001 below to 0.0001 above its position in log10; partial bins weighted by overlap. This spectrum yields 0.131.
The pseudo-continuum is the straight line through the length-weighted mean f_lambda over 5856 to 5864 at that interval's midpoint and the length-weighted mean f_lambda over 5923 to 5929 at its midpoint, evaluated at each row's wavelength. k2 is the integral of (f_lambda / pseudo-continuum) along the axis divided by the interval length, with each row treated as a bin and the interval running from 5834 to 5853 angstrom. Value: 0.97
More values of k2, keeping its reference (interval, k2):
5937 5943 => 0.92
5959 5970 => 0.98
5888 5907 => 0.94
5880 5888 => 1.00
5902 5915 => 0.95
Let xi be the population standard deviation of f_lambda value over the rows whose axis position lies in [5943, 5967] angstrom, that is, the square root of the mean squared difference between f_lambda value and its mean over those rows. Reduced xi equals 0.43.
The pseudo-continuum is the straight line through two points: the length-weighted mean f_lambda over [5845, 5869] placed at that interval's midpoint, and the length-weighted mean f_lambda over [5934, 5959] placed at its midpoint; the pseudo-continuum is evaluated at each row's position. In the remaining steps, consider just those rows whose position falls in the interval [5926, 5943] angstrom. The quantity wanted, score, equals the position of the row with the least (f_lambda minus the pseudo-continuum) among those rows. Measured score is 5941.14 angstrom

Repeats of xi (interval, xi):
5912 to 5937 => 0.28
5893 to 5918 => 0.39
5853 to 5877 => 0.65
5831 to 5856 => 0.17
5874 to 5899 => 0.56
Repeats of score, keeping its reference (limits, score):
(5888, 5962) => 5889.39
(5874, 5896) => 5889.39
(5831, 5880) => 5851.54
